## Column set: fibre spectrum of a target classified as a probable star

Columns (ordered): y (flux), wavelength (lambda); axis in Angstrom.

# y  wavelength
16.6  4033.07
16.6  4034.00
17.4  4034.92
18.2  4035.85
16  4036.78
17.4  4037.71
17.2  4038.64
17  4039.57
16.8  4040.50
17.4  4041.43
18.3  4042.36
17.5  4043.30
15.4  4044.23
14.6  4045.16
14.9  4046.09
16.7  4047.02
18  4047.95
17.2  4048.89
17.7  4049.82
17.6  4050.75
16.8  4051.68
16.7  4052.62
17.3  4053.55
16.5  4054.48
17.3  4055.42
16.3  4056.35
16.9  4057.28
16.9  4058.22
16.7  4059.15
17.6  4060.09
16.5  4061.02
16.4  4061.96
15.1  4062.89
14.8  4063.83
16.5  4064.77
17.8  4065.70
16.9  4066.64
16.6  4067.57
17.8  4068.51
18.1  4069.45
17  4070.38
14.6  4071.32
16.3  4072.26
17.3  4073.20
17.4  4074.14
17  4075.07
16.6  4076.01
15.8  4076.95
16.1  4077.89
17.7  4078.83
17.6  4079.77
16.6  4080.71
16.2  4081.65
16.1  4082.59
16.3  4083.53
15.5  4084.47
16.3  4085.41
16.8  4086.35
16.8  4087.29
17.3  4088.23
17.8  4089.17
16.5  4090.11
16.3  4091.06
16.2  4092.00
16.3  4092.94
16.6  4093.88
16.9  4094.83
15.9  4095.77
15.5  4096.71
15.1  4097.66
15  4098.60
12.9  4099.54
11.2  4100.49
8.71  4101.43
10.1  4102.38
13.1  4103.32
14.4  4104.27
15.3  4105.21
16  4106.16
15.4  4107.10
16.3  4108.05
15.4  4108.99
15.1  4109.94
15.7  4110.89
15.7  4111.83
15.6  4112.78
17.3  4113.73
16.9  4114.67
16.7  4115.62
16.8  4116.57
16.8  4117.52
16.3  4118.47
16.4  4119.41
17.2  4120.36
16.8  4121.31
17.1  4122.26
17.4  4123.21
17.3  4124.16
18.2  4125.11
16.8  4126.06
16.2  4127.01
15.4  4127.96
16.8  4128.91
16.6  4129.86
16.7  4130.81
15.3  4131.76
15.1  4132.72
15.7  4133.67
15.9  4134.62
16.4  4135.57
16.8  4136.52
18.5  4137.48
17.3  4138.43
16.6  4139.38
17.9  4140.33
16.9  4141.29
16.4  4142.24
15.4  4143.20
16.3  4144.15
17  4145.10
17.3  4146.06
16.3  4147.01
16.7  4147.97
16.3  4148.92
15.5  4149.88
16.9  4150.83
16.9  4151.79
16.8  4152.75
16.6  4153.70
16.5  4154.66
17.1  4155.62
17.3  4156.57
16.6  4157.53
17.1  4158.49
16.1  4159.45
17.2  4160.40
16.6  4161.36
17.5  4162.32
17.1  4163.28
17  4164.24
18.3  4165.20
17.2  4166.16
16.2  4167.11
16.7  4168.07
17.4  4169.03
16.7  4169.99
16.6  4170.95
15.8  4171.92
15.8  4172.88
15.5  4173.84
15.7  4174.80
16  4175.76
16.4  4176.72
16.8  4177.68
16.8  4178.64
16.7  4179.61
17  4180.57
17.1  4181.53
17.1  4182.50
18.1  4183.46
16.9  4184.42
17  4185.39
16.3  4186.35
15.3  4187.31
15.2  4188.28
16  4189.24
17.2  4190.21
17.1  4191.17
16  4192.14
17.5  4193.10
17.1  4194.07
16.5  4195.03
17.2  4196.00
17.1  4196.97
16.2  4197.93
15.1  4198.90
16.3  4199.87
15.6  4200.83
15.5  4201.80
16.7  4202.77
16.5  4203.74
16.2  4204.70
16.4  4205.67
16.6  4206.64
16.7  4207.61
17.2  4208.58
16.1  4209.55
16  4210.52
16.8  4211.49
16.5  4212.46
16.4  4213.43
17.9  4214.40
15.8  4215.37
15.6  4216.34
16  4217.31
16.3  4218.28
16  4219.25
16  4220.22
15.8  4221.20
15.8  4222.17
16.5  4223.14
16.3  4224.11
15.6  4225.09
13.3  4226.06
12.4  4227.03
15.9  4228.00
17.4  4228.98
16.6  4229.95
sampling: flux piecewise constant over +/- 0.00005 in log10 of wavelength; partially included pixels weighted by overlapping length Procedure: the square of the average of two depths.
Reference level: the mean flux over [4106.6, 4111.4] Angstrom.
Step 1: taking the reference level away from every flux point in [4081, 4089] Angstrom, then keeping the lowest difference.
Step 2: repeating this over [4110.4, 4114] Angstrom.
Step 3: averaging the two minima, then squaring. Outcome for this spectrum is 0.00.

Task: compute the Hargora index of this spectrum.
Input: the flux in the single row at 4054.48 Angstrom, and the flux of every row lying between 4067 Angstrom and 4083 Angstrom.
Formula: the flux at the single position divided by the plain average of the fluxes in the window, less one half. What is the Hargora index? 0.48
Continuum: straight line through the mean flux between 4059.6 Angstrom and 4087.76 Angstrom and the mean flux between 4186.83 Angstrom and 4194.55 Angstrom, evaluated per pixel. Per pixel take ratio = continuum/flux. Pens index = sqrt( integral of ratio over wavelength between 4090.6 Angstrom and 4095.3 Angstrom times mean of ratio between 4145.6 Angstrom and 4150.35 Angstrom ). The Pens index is 2.18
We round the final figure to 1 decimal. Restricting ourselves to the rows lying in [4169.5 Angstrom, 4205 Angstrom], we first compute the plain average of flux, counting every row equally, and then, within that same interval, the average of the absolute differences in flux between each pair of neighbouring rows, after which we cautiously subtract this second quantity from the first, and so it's 15.9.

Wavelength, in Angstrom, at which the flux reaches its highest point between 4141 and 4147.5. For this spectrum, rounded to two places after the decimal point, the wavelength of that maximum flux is 4146.06 Angstrom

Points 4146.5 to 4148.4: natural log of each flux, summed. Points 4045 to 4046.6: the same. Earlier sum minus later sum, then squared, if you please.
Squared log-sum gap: 0.050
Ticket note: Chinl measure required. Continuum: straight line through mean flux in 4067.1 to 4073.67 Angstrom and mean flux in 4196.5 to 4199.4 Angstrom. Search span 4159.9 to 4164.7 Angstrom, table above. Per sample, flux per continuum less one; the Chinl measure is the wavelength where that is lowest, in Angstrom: 4161.36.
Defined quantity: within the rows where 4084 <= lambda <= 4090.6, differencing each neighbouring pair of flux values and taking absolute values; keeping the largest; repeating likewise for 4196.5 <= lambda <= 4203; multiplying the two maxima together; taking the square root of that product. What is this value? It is 1.2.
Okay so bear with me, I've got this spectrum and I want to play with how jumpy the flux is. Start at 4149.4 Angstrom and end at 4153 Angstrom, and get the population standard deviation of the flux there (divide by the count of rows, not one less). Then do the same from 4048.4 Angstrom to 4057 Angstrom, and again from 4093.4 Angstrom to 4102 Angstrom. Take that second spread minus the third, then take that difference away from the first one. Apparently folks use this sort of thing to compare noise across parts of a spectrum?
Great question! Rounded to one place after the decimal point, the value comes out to 2.7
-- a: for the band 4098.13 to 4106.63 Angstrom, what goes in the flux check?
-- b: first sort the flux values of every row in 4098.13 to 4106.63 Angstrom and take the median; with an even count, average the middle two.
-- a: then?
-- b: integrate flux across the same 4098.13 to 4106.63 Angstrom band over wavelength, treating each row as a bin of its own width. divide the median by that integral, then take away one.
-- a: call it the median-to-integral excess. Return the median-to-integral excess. -0.881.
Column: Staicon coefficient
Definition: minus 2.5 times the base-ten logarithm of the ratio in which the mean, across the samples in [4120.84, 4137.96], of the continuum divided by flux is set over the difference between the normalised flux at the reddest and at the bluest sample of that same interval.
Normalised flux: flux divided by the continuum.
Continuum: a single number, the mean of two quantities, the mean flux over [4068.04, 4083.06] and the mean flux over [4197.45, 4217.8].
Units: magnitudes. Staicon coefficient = -2.5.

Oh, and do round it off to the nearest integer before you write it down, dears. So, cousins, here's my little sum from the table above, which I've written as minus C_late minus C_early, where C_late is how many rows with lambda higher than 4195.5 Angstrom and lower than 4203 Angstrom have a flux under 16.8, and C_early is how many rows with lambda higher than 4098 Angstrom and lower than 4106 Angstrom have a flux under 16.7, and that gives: -14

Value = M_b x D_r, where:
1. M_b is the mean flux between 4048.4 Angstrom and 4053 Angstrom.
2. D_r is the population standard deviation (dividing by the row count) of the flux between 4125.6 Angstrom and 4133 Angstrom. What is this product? 12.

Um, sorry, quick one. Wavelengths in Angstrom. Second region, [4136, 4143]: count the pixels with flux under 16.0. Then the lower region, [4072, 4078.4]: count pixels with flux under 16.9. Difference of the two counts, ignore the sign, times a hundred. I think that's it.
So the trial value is 400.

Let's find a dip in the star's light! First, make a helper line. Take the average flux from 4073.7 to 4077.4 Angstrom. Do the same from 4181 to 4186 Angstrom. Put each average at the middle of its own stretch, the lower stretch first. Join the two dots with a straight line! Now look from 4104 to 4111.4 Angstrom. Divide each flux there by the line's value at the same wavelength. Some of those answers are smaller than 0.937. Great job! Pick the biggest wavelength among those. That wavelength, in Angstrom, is 4110.89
